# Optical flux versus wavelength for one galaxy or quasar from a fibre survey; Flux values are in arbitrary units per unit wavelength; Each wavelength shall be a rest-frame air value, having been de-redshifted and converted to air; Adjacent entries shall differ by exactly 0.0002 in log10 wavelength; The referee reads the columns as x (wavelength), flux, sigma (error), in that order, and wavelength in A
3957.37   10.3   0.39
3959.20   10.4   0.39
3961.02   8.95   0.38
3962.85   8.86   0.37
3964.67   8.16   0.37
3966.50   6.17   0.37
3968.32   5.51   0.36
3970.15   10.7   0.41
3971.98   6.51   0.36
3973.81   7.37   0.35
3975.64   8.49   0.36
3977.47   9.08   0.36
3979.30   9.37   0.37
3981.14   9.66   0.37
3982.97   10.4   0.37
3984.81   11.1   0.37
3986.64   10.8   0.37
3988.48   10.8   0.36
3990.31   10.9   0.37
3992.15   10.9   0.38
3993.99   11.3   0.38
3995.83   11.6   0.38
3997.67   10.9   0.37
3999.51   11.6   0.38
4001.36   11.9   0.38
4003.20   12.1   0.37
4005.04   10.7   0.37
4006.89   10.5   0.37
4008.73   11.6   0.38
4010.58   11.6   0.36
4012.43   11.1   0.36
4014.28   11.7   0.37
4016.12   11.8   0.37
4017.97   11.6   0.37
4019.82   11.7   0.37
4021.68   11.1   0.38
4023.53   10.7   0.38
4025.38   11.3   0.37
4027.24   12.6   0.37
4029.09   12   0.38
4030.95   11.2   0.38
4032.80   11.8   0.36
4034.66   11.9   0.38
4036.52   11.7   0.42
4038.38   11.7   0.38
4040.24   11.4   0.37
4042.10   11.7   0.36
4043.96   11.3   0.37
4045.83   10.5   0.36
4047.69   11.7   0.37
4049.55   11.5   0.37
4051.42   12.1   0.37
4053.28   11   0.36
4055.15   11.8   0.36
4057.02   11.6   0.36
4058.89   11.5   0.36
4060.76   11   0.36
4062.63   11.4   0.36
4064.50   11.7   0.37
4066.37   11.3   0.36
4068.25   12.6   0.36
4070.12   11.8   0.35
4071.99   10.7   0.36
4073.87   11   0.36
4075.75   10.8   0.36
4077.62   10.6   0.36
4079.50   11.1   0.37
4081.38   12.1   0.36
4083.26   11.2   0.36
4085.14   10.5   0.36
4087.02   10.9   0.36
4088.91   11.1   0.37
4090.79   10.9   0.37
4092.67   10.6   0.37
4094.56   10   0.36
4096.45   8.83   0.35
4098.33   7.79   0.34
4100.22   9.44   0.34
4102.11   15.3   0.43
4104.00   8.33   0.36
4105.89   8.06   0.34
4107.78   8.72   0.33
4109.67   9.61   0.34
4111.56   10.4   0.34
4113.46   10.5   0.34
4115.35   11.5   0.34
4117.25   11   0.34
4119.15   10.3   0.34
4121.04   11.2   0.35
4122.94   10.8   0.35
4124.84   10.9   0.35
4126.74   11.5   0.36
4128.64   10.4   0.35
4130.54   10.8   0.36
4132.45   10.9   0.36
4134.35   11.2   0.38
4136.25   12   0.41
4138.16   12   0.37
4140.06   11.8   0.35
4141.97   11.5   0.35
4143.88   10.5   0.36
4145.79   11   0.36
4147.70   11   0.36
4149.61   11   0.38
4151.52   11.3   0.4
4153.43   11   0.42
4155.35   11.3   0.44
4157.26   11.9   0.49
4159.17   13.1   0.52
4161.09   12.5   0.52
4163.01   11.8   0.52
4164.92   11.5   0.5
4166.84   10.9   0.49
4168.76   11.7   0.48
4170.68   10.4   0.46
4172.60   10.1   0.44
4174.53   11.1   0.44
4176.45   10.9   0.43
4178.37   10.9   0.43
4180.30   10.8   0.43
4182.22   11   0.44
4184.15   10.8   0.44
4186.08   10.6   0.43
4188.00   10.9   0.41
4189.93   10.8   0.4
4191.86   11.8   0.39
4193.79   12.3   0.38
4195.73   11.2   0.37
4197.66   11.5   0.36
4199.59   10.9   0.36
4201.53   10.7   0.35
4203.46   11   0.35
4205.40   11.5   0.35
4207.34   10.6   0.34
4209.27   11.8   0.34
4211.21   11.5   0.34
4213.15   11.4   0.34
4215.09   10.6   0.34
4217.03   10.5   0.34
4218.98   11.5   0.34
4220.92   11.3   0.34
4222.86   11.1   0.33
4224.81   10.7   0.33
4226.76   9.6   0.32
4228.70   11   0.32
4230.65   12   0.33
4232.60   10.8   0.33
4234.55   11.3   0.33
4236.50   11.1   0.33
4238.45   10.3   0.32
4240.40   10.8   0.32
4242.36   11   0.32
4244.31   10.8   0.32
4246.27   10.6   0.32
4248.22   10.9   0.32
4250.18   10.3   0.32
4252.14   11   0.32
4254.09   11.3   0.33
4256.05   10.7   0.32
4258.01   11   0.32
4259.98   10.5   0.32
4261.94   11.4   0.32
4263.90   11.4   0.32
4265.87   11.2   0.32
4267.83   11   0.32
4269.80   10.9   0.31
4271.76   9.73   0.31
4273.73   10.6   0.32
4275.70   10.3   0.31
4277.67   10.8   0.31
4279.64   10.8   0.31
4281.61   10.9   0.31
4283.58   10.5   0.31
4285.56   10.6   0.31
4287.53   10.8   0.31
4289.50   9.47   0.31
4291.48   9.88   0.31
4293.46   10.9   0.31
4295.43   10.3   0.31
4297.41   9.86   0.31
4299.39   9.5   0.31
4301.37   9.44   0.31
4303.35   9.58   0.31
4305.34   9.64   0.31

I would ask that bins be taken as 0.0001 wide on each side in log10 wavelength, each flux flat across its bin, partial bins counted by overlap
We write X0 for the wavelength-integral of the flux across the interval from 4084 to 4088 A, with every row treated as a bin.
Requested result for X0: 42.9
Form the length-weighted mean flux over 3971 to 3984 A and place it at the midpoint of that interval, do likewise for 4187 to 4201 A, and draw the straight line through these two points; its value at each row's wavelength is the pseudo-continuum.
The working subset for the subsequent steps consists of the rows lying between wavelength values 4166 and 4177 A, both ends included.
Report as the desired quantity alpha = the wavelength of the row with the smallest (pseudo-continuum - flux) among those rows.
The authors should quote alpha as 4168.76 A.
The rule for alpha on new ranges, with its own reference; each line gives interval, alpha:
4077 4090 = 4081.38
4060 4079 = 4068.25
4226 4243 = 4230.65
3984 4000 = 3995.83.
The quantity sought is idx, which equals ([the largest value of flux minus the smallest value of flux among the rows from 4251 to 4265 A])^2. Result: 0.8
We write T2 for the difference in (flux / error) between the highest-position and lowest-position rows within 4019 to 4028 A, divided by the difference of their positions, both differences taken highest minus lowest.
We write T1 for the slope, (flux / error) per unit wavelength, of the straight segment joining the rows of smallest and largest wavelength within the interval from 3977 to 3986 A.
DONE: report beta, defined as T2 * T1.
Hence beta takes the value 0.21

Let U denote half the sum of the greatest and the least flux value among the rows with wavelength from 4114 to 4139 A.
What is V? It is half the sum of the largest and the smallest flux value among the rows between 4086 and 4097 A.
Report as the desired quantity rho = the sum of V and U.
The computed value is 21.1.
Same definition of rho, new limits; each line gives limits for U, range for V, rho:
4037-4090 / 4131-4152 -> 22.8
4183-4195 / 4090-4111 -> 23.0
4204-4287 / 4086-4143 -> 22.3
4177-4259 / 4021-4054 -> 22.5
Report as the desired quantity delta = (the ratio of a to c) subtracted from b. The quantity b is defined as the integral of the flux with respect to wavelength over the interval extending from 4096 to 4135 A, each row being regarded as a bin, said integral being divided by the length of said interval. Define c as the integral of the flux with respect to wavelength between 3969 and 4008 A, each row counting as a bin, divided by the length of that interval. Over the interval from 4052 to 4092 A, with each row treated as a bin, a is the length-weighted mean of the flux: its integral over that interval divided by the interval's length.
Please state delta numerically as 9.3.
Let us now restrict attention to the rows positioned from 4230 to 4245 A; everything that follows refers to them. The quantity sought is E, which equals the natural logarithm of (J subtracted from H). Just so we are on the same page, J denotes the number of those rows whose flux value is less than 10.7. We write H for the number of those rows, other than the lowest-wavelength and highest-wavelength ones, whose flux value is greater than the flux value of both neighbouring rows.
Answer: 0.00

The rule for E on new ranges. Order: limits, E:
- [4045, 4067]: 1.10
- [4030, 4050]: 0.69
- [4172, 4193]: 0.00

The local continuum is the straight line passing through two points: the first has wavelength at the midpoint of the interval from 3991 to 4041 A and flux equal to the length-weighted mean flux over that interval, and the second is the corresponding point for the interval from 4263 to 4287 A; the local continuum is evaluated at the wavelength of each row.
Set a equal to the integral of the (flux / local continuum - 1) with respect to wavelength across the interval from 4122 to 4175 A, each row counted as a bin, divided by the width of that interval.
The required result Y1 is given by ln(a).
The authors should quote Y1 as -4.06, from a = 0.017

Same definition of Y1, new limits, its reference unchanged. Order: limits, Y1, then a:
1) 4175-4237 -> -4.29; 0.014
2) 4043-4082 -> -5.74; 0.003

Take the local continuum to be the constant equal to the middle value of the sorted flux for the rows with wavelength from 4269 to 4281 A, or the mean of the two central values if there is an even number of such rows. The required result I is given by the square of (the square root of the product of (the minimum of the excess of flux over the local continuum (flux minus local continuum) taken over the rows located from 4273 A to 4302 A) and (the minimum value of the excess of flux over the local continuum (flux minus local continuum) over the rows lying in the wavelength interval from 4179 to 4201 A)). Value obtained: 0.1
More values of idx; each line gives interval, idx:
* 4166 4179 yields 2.6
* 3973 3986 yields 13.9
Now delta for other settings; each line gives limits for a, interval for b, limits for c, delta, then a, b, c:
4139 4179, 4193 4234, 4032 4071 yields 10.1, 11.3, 11.11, 11.6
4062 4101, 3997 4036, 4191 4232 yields 10.5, 10.8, 11.50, 11.2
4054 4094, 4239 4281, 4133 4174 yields 9.8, 11.2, 10.81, 11.4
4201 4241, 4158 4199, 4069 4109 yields 10.2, 11.0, 11.27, 10.5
